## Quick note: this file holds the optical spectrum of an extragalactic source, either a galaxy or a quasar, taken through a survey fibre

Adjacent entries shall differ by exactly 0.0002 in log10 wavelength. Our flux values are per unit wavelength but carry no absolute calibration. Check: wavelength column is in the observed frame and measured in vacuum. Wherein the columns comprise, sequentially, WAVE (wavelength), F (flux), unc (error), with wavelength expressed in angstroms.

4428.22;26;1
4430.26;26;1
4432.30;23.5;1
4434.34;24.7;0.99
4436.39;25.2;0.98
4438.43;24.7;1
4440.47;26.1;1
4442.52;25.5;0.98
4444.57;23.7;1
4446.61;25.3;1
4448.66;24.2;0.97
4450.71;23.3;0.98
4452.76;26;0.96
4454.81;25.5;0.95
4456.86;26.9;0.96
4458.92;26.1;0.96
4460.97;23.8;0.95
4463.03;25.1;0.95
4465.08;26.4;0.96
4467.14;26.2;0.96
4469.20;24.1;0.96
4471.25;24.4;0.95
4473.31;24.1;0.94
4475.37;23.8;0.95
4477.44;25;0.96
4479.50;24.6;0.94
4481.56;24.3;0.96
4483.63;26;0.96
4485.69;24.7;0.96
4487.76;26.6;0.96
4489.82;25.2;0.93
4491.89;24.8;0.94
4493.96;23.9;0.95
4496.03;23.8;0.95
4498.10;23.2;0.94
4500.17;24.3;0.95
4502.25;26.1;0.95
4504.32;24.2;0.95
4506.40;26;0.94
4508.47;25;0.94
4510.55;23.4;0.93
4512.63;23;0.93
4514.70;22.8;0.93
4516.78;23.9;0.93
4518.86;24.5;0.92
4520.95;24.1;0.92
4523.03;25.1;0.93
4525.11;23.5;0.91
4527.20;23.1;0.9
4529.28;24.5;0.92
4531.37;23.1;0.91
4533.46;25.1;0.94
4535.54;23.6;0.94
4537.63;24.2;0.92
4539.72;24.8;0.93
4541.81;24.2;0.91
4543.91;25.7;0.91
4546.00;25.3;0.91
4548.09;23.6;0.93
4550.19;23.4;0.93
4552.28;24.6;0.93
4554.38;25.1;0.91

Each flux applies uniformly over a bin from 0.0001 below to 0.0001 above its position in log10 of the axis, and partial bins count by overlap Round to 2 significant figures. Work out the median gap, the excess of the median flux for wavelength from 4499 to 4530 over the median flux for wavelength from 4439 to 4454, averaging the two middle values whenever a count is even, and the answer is -1.1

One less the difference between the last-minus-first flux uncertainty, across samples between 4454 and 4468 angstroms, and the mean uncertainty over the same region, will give 1.95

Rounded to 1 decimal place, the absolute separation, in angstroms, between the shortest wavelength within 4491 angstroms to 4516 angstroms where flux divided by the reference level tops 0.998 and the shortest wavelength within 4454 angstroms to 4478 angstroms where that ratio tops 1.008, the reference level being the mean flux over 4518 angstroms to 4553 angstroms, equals 37.1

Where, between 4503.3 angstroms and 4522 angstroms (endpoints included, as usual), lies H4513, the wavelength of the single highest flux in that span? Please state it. 4506.40 angstroms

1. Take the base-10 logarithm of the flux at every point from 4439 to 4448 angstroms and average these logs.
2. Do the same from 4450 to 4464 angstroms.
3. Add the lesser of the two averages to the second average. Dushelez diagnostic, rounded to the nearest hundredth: 2.80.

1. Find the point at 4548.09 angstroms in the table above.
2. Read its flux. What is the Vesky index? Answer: 23.6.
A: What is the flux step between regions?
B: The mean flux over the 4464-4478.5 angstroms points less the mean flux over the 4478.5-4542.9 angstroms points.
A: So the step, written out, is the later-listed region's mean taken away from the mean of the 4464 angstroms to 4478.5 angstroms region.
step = 0.5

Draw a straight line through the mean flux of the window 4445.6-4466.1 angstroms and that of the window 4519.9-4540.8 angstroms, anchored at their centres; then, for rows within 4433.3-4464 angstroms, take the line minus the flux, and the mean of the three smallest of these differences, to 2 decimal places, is -1.08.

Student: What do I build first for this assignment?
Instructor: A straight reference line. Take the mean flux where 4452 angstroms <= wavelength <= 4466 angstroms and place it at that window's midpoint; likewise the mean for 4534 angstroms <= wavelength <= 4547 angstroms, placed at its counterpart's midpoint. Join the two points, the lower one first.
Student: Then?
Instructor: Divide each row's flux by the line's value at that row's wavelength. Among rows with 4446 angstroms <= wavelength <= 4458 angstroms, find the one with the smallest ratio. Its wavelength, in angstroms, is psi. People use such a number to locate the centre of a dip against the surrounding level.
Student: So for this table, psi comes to 4450.71 angstroms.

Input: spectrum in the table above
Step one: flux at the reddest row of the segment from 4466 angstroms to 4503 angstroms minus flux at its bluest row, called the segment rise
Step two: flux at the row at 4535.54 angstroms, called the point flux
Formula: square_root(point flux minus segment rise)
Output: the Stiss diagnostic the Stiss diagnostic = 4.87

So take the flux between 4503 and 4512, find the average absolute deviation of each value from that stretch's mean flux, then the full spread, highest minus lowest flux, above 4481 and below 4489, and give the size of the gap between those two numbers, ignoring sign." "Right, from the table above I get 1.45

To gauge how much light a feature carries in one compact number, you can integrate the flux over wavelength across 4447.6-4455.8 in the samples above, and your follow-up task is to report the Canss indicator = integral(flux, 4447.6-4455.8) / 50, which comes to 4.06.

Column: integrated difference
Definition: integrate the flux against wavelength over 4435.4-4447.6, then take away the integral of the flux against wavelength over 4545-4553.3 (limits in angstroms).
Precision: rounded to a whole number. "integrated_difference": 105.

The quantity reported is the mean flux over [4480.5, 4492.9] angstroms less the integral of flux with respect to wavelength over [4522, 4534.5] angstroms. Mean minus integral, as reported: -276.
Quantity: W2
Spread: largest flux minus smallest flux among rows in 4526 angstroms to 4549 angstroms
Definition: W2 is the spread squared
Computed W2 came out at 6.8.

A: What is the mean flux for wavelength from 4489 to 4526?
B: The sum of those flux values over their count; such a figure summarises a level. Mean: 24.3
